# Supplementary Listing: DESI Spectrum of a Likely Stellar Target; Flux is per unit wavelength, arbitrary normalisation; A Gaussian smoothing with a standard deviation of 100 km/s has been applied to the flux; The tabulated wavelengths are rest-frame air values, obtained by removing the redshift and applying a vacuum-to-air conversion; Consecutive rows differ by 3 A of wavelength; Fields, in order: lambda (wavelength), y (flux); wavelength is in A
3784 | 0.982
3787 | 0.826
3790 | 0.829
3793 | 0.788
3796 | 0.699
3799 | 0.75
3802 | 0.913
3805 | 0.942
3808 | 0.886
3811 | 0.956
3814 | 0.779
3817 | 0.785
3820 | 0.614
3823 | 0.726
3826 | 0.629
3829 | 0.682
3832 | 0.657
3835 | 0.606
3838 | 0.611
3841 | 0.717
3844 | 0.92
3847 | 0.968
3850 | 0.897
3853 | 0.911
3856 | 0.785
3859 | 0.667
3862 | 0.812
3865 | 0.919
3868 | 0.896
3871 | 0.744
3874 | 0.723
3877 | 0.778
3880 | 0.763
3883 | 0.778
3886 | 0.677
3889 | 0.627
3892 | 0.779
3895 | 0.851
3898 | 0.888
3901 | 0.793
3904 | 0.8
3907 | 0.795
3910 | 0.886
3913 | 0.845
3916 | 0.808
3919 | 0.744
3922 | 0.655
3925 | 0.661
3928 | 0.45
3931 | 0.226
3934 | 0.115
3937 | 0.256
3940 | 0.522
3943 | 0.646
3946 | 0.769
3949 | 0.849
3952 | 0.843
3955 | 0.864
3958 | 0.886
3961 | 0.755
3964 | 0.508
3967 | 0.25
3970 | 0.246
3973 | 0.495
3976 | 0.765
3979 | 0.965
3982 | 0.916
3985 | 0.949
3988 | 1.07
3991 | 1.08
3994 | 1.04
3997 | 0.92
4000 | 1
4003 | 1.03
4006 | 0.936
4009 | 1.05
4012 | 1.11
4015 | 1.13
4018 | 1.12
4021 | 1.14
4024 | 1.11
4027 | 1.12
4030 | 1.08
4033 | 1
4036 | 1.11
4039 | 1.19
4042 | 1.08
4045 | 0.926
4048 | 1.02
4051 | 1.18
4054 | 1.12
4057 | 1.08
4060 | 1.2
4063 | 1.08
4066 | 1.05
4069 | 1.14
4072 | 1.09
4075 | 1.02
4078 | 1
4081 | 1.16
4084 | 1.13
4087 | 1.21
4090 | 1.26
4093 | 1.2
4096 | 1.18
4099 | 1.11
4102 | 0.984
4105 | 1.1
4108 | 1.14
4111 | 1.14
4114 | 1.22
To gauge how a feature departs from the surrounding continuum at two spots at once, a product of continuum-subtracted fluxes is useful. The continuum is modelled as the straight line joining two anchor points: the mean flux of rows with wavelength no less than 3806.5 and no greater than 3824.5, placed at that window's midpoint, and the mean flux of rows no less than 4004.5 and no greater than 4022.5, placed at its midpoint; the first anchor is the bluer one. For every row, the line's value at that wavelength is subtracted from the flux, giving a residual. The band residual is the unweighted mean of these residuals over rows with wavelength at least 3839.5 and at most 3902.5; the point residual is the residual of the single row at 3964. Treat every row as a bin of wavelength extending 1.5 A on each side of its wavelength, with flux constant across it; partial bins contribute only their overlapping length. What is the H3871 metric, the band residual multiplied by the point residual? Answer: 0.034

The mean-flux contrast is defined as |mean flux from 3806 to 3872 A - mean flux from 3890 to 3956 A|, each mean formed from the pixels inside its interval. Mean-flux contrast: 0.10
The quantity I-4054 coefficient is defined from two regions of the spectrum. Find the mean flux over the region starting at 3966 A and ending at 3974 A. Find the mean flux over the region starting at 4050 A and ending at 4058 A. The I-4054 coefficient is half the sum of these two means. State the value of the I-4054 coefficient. 0.73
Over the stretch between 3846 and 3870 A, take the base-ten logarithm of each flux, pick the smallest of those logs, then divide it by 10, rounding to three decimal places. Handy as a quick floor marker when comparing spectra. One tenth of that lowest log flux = -0.018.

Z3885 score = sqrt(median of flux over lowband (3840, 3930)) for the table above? 0.89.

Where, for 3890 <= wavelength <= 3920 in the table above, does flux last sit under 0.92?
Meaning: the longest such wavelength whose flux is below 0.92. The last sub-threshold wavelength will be 3919 A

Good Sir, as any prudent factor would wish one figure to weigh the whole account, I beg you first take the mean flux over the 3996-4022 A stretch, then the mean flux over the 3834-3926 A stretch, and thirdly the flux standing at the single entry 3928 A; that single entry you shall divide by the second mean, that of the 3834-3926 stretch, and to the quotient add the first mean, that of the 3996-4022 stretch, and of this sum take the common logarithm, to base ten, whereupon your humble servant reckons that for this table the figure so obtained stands 0.21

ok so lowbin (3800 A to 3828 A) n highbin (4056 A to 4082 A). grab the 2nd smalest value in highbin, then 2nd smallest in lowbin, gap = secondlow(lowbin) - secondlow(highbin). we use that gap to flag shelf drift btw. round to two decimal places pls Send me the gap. -0.39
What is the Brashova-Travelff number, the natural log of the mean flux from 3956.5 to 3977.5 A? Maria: -0.6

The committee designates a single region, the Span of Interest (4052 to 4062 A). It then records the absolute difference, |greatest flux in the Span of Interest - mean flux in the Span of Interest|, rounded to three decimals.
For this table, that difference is 0.067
